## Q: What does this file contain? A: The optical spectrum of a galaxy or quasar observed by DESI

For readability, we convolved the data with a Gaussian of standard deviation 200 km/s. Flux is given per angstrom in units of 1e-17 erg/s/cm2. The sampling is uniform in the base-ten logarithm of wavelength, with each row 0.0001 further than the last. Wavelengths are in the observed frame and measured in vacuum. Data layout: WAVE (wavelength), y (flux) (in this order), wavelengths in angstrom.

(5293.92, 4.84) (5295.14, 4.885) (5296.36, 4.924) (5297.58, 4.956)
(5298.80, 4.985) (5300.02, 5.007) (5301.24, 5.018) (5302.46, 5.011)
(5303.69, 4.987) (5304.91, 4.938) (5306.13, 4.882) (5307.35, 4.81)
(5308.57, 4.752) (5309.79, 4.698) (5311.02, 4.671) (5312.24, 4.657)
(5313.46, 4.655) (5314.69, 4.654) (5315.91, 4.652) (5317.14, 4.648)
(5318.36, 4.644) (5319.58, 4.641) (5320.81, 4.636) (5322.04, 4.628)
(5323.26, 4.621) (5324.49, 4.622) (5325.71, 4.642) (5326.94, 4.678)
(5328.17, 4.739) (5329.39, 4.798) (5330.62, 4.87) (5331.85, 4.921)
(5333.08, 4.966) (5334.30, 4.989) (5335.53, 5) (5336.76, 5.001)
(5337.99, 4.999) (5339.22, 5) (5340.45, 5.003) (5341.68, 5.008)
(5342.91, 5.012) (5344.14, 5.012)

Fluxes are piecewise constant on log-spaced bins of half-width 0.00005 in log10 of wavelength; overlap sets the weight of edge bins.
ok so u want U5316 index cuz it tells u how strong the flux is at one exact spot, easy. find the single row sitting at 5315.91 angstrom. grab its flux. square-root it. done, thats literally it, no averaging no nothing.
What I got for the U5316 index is 2.16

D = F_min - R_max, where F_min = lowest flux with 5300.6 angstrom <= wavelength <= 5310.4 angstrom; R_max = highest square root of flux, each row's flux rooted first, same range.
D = 2.46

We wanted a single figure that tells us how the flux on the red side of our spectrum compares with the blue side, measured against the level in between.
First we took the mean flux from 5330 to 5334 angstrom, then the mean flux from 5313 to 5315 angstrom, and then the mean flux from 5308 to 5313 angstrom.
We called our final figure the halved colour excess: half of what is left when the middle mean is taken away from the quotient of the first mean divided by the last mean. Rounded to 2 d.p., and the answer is -1.80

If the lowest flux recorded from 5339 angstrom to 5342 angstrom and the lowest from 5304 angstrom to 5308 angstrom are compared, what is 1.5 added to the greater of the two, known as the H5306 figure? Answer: 6.50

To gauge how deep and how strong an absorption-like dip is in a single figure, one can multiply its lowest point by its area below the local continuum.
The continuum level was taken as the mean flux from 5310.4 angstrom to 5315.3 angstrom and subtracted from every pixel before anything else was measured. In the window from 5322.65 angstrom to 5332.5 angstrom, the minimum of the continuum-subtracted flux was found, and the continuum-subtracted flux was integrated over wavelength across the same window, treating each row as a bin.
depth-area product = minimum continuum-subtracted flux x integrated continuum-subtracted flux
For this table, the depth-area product -0.03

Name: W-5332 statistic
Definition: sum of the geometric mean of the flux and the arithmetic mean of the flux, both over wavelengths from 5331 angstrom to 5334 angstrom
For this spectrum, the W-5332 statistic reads 9.89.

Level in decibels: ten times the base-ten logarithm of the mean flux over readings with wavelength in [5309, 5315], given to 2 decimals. 6.69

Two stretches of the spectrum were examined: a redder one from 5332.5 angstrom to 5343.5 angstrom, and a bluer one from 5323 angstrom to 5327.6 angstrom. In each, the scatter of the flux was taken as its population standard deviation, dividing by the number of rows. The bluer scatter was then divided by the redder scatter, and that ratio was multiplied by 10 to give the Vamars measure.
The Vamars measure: 18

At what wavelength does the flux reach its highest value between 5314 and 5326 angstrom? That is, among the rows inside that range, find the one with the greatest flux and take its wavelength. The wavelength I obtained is 5314.69 angstrom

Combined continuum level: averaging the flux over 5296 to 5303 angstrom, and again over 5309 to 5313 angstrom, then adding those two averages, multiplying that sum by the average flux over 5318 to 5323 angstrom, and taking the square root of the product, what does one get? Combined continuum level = 6.69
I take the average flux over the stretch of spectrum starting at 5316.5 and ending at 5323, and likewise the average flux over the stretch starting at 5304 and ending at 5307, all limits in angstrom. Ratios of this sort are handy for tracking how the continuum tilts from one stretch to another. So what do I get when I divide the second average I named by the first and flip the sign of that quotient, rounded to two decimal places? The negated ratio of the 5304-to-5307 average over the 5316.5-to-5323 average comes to -1.06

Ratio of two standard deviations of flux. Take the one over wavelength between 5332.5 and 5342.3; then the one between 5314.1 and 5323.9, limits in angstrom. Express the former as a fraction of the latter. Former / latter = 1.1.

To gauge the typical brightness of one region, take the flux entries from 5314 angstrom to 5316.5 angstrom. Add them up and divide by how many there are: 4.65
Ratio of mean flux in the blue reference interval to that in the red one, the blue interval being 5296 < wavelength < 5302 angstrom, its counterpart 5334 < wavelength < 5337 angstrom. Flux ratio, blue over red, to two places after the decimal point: 1.00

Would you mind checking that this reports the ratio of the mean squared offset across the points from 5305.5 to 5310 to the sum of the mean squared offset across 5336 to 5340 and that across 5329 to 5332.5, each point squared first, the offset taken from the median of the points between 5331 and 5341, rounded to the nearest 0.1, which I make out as 2.4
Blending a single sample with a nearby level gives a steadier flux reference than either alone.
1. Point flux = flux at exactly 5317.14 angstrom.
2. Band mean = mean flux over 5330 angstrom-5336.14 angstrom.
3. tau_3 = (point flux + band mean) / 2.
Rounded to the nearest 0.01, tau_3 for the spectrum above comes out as 4.80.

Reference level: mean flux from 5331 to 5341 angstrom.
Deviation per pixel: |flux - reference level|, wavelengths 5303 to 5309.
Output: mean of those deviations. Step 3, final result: 0.11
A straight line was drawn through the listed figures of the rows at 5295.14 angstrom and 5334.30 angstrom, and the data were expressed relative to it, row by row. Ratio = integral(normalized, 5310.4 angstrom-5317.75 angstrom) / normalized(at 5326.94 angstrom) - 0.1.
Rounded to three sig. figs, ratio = 7.26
